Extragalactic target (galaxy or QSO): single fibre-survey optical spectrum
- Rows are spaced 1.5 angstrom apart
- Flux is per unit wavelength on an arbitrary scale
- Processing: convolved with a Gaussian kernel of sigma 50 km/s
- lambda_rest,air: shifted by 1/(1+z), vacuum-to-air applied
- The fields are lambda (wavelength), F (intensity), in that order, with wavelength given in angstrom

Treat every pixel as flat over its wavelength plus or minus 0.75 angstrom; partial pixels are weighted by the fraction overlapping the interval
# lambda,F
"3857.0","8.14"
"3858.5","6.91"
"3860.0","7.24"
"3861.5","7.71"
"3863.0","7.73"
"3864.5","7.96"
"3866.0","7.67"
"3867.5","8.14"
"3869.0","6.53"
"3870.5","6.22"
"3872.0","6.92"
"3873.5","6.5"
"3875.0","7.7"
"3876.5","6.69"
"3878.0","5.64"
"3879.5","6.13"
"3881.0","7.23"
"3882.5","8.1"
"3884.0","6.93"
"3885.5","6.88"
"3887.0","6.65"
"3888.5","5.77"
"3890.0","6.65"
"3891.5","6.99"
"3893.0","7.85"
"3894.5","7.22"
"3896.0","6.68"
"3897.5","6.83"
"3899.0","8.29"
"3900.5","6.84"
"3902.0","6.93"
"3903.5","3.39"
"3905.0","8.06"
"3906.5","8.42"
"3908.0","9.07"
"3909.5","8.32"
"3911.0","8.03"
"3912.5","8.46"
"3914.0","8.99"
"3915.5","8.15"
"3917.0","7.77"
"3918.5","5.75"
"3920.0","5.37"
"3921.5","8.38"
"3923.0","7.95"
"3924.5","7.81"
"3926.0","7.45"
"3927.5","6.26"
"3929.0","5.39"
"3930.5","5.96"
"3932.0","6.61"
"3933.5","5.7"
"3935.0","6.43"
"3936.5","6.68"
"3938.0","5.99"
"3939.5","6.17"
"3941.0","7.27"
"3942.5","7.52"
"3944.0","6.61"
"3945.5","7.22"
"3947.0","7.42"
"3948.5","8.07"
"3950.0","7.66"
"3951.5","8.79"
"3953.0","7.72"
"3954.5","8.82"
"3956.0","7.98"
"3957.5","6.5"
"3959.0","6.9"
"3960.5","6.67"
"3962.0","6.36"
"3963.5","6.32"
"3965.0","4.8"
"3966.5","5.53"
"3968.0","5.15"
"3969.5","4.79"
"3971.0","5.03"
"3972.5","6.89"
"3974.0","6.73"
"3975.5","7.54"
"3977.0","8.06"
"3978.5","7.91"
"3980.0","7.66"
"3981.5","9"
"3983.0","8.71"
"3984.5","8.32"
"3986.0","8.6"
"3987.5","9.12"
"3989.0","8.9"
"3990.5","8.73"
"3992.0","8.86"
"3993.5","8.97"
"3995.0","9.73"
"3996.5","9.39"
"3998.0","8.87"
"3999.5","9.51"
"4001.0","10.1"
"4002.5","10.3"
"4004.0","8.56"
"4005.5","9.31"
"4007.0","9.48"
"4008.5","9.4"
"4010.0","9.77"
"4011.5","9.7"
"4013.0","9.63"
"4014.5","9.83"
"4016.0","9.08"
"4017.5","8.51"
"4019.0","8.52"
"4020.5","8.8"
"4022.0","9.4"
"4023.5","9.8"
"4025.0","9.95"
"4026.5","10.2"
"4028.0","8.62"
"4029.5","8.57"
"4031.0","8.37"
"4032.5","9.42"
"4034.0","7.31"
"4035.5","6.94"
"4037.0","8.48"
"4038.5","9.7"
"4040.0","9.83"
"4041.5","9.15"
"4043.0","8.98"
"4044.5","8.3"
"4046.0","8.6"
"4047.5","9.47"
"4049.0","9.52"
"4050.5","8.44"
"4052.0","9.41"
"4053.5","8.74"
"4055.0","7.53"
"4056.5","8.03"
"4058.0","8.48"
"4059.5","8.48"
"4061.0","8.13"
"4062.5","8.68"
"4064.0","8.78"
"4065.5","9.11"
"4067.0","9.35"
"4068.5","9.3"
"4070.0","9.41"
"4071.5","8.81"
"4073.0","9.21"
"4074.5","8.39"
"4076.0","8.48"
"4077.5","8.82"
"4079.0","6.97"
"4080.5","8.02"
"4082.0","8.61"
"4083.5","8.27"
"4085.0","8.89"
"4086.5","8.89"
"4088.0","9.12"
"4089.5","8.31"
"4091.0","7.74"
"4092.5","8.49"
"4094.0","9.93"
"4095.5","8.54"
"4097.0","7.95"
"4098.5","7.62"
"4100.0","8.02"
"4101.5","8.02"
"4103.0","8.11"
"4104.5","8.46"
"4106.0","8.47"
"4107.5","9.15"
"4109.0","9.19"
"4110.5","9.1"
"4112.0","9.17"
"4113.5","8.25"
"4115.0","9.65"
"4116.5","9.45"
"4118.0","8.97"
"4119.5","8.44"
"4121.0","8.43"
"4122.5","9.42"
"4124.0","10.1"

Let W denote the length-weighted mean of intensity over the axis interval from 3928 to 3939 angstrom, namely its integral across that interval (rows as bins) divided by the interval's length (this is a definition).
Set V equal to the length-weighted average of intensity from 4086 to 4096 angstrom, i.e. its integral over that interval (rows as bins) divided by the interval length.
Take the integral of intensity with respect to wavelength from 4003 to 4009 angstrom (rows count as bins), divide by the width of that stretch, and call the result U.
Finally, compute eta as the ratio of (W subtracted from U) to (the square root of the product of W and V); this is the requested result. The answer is 0.43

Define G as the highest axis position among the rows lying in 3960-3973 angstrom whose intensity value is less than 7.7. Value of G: 3972.5 angstrom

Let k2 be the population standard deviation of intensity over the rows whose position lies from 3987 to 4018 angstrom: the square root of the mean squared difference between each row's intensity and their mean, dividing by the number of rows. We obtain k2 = 0.5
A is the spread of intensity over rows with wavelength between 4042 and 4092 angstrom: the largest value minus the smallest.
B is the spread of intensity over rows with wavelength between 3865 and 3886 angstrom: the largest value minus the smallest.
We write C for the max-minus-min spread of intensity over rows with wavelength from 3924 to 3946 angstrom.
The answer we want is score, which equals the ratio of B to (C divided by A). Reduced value 2.6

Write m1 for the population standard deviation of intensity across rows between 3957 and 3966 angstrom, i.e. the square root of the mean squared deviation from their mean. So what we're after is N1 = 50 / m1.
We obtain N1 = 73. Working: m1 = 0.7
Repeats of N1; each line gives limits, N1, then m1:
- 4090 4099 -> 64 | 0.8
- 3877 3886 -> 64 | 0.8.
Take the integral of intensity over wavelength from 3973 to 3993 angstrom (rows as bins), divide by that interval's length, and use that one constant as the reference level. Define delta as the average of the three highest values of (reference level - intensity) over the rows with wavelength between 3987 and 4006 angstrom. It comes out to -0.4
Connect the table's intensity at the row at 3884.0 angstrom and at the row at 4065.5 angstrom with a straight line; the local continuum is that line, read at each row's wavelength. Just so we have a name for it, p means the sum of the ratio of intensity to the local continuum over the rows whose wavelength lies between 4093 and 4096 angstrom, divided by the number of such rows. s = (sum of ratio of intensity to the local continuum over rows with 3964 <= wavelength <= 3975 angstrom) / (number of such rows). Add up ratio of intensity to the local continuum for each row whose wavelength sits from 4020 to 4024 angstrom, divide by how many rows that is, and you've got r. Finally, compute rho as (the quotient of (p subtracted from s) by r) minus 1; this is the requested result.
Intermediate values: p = 0.98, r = 1.09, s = 0.70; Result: -1.3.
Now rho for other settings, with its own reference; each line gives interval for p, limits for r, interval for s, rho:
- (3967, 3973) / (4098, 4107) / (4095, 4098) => -0.8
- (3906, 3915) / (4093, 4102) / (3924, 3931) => -1.3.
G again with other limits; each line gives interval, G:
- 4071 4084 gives 4079.0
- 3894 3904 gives 3903.5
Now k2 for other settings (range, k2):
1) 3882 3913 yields 1.2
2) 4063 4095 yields 0.6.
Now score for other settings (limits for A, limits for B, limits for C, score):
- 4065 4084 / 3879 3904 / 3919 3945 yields 4.0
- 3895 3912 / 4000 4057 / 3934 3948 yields 12.5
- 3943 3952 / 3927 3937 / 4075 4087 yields 1.5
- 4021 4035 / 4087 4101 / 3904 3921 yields 1.8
